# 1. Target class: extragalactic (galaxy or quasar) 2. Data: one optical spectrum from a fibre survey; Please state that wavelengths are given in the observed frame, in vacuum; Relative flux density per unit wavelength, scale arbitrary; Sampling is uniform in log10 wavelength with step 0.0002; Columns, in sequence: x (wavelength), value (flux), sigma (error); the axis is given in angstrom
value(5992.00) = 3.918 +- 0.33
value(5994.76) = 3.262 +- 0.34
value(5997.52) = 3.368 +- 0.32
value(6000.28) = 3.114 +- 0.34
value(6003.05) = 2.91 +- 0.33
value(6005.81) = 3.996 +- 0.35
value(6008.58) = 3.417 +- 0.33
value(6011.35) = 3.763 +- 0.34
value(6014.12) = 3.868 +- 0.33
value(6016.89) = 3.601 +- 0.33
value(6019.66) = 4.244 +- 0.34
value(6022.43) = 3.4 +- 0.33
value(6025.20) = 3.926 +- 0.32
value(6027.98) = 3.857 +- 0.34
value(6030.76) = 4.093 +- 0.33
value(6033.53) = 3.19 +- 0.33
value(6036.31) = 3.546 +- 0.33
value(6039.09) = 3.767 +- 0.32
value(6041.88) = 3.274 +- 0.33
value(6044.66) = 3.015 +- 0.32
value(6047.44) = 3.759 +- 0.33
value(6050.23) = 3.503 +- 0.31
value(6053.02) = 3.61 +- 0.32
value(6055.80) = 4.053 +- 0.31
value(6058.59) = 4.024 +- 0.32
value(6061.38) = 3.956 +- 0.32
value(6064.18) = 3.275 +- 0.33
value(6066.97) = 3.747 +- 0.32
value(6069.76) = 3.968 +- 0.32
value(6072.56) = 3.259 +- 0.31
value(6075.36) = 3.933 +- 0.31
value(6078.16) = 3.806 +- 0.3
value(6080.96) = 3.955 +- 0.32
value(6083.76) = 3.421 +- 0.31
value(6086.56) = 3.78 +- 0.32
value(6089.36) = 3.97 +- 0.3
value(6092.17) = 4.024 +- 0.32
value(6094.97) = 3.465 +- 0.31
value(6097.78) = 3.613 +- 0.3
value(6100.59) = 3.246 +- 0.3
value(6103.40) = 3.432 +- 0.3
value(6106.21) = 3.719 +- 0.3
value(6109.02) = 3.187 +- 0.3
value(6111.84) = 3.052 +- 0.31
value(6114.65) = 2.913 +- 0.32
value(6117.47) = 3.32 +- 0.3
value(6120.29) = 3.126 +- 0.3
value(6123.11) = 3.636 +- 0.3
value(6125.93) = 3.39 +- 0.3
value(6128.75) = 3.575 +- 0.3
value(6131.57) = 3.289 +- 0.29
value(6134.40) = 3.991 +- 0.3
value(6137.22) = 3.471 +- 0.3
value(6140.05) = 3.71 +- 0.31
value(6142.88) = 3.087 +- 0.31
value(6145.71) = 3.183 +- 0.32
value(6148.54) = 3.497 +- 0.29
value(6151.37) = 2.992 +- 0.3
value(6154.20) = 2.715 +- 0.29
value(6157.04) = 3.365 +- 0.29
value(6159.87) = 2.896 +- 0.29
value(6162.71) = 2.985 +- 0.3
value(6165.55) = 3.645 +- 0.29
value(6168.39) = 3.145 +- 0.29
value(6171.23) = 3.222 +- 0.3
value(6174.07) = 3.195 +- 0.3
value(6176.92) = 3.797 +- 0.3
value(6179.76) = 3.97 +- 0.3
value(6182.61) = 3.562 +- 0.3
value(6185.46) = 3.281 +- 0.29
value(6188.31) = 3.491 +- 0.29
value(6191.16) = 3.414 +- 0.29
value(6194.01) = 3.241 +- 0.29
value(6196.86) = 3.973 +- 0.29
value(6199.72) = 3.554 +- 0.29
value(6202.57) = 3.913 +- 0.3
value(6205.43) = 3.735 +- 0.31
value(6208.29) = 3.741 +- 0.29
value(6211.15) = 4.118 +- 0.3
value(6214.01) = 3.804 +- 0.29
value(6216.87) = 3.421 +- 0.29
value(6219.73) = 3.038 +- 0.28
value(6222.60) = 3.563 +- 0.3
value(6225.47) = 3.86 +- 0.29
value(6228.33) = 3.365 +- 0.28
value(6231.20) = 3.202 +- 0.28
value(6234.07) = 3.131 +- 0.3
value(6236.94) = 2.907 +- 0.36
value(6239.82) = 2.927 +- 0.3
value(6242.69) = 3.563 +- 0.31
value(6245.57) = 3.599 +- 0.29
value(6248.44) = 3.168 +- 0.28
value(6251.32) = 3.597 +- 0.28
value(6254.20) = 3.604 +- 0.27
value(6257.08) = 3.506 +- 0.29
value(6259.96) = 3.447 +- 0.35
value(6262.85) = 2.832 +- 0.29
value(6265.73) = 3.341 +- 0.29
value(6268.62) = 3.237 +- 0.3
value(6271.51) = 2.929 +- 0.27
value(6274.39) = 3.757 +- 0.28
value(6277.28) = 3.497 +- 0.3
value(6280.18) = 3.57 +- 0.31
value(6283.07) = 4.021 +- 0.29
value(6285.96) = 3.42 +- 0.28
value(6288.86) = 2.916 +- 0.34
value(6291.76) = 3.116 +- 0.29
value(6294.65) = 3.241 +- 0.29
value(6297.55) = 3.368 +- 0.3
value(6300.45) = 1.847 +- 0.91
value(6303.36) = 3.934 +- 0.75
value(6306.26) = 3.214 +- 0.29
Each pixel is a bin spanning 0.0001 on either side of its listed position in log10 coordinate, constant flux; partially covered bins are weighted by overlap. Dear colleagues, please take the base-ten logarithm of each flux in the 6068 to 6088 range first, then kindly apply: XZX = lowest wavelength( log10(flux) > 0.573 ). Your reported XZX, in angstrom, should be 6069.76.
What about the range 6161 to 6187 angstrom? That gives 6176.92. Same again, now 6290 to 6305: 6303.36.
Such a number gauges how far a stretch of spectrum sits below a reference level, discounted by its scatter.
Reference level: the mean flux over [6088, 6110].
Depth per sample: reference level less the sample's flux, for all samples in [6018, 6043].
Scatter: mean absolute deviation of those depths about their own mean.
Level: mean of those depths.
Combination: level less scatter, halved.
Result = -0.21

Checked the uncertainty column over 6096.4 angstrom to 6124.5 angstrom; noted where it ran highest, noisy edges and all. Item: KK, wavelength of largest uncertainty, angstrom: 6114.65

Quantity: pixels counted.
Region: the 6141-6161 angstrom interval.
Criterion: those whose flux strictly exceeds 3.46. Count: 1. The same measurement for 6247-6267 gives 3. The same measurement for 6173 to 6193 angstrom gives 4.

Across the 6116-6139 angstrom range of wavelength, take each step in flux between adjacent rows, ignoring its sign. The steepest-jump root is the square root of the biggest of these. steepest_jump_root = 0.84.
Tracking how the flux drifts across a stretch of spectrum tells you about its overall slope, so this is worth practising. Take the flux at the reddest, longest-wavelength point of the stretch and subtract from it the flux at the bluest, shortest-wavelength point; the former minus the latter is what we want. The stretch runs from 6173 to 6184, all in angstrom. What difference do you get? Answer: 0.37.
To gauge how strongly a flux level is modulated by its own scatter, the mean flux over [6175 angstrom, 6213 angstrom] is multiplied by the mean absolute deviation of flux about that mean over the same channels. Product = 0.86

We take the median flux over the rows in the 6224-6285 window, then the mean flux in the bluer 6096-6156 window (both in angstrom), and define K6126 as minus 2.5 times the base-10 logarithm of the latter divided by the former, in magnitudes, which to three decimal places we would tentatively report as 0.034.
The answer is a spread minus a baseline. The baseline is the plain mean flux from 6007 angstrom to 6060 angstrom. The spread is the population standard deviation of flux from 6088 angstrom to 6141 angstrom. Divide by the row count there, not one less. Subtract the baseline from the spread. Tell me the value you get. -3.37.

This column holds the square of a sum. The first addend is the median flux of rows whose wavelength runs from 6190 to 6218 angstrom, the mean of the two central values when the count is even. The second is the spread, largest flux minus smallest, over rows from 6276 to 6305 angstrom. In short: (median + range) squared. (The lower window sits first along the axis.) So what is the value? 35.0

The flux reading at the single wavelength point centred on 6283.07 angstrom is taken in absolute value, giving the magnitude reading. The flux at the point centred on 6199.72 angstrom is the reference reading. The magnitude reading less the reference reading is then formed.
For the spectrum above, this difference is 0.5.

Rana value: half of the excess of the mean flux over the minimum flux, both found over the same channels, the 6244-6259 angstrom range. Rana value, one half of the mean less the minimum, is 0.163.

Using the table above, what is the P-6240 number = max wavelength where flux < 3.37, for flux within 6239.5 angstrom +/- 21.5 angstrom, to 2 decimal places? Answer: 6248.44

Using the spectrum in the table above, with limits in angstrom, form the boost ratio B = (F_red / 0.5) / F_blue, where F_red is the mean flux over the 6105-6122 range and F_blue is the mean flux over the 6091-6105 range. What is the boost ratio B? 1.81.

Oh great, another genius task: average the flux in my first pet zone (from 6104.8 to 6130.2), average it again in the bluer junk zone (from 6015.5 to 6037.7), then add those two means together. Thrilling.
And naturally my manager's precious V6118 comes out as 7.06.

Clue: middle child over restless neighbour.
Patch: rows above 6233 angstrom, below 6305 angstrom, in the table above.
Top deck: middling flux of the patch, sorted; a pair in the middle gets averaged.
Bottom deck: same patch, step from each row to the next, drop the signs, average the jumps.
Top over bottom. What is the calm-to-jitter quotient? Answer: 7.9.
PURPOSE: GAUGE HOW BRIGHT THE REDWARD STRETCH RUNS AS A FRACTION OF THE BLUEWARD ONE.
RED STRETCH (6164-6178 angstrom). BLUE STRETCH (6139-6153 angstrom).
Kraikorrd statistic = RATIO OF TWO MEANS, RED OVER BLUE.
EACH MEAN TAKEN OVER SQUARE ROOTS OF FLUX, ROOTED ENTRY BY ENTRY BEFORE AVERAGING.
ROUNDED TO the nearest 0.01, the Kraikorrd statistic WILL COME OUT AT 1.02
